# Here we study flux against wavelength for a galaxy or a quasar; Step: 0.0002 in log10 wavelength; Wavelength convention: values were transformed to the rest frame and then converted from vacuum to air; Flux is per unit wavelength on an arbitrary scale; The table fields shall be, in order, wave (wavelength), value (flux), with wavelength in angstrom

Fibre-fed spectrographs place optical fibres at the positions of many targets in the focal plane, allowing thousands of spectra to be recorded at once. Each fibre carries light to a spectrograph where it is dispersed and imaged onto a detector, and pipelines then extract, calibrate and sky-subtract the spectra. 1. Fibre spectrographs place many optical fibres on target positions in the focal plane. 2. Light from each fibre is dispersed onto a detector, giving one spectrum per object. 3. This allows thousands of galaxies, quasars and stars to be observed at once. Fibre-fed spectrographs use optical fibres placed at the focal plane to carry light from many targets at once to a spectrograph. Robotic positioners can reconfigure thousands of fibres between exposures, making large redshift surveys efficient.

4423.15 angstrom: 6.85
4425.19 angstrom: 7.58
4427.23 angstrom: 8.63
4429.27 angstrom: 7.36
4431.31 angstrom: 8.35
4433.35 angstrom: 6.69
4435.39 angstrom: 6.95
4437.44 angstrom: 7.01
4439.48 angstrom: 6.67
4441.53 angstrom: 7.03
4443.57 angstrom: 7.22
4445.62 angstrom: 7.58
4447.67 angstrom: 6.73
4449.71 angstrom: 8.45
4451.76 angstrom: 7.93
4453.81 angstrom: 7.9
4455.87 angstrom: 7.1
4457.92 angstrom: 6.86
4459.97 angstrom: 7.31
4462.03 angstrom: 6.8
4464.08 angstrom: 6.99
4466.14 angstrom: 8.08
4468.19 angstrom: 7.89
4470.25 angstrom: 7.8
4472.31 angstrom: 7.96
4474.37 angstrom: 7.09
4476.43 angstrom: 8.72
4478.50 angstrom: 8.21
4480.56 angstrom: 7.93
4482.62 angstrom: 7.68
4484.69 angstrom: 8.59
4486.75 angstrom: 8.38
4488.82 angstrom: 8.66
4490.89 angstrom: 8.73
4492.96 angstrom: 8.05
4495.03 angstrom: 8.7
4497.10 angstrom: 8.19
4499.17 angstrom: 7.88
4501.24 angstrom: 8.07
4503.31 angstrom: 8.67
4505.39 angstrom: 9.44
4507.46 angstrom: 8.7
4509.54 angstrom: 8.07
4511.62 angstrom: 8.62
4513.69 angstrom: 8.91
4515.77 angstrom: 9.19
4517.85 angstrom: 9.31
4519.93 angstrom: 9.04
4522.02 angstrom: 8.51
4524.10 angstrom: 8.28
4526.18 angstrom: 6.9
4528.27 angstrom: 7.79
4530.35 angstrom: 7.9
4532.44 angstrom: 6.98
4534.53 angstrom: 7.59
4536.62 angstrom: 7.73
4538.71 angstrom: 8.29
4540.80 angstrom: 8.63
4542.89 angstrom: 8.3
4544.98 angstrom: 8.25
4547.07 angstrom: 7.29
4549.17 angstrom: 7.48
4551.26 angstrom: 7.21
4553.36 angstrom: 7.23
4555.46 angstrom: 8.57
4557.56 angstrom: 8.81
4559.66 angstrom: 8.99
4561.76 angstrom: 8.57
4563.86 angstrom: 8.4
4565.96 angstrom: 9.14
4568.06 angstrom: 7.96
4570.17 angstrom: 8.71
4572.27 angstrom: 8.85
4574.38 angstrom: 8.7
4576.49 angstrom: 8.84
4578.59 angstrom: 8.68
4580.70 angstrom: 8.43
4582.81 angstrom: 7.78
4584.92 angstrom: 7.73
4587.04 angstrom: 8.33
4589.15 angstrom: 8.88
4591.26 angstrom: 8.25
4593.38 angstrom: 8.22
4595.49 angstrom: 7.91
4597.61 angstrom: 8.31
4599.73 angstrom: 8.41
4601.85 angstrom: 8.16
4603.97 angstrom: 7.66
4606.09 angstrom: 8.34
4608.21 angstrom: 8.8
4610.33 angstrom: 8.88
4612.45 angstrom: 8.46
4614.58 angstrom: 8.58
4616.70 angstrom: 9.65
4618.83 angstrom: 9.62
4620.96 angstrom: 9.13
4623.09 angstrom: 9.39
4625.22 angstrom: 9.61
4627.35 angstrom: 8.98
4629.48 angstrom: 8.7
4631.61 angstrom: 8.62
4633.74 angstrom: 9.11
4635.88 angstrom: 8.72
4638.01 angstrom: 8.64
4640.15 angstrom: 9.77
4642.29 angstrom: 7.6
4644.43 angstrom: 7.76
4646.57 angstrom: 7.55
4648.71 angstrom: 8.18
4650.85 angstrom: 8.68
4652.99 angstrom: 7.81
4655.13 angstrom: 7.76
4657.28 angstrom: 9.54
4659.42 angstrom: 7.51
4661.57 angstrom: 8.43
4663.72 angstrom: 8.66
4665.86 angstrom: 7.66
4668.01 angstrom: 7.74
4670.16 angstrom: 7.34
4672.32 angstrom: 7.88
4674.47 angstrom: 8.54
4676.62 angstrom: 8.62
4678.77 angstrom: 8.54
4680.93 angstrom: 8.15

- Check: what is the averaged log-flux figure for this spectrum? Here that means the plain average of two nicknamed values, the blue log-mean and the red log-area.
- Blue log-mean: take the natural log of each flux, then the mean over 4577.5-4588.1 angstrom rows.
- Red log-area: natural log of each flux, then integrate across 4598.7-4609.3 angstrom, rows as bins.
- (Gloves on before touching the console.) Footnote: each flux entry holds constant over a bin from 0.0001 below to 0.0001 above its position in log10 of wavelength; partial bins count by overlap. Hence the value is 12.25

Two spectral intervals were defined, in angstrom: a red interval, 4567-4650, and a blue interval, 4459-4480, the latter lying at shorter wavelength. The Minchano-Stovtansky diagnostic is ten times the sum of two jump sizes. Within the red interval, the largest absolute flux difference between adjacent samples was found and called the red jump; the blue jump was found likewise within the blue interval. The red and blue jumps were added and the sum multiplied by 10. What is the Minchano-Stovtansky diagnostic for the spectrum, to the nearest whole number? 38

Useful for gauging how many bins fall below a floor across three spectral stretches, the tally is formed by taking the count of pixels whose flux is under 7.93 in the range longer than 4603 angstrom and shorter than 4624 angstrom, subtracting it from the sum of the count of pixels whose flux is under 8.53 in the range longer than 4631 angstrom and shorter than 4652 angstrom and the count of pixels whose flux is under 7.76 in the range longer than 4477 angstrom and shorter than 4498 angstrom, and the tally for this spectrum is 4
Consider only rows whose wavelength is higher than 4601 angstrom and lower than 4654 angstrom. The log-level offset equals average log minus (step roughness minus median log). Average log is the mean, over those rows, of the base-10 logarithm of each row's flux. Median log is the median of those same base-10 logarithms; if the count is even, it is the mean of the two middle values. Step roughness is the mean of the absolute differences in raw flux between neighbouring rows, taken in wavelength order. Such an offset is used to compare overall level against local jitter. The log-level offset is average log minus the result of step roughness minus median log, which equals 1.38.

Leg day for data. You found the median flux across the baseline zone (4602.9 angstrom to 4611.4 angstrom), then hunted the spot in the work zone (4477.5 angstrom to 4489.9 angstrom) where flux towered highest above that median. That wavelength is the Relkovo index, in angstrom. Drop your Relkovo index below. 4488.82 angstrom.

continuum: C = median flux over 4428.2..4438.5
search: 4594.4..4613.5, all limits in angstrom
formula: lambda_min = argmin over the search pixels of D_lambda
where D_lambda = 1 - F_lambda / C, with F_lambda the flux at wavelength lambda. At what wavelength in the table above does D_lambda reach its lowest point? 4610.33 angstrom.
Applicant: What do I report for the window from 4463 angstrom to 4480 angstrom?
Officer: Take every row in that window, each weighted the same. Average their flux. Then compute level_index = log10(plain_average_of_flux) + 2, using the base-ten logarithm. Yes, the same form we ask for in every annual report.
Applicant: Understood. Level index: 2.89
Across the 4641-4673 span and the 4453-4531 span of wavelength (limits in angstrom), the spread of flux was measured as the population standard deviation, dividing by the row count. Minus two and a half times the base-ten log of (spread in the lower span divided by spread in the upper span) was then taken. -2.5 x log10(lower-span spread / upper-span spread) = -0.2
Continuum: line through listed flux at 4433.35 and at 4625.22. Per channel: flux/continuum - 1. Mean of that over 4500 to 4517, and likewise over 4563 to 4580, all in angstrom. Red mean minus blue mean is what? -0.13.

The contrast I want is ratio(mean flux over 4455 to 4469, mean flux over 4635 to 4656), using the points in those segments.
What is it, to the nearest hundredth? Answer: 0.88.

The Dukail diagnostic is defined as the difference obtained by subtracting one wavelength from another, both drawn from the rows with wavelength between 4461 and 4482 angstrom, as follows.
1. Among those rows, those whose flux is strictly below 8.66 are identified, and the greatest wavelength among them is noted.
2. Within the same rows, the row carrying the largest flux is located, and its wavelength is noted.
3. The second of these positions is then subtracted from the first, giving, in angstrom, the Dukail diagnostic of 4.1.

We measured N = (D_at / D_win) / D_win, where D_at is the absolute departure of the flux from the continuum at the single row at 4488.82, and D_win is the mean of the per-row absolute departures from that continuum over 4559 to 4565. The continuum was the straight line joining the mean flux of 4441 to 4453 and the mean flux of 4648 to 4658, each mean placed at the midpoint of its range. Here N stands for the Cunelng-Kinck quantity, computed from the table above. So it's 2.3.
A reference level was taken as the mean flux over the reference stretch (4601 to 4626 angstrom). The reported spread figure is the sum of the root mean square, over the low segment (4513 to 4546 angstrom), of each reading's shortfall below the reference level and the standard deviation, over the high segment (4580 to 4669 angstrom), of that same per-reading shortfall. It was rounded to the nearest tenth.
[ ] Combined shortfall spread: 1.6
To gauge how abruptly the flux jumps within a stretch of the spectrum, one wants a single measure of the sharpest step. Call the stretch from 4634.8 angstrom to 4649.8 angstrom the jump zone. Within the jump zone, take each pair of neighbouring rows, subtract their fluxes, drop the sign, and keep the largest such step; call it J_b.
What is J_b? 2.2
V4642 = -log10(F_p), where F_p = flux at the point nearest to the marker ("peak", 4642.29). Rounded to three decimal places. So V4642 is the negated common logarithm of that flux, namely -0.881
